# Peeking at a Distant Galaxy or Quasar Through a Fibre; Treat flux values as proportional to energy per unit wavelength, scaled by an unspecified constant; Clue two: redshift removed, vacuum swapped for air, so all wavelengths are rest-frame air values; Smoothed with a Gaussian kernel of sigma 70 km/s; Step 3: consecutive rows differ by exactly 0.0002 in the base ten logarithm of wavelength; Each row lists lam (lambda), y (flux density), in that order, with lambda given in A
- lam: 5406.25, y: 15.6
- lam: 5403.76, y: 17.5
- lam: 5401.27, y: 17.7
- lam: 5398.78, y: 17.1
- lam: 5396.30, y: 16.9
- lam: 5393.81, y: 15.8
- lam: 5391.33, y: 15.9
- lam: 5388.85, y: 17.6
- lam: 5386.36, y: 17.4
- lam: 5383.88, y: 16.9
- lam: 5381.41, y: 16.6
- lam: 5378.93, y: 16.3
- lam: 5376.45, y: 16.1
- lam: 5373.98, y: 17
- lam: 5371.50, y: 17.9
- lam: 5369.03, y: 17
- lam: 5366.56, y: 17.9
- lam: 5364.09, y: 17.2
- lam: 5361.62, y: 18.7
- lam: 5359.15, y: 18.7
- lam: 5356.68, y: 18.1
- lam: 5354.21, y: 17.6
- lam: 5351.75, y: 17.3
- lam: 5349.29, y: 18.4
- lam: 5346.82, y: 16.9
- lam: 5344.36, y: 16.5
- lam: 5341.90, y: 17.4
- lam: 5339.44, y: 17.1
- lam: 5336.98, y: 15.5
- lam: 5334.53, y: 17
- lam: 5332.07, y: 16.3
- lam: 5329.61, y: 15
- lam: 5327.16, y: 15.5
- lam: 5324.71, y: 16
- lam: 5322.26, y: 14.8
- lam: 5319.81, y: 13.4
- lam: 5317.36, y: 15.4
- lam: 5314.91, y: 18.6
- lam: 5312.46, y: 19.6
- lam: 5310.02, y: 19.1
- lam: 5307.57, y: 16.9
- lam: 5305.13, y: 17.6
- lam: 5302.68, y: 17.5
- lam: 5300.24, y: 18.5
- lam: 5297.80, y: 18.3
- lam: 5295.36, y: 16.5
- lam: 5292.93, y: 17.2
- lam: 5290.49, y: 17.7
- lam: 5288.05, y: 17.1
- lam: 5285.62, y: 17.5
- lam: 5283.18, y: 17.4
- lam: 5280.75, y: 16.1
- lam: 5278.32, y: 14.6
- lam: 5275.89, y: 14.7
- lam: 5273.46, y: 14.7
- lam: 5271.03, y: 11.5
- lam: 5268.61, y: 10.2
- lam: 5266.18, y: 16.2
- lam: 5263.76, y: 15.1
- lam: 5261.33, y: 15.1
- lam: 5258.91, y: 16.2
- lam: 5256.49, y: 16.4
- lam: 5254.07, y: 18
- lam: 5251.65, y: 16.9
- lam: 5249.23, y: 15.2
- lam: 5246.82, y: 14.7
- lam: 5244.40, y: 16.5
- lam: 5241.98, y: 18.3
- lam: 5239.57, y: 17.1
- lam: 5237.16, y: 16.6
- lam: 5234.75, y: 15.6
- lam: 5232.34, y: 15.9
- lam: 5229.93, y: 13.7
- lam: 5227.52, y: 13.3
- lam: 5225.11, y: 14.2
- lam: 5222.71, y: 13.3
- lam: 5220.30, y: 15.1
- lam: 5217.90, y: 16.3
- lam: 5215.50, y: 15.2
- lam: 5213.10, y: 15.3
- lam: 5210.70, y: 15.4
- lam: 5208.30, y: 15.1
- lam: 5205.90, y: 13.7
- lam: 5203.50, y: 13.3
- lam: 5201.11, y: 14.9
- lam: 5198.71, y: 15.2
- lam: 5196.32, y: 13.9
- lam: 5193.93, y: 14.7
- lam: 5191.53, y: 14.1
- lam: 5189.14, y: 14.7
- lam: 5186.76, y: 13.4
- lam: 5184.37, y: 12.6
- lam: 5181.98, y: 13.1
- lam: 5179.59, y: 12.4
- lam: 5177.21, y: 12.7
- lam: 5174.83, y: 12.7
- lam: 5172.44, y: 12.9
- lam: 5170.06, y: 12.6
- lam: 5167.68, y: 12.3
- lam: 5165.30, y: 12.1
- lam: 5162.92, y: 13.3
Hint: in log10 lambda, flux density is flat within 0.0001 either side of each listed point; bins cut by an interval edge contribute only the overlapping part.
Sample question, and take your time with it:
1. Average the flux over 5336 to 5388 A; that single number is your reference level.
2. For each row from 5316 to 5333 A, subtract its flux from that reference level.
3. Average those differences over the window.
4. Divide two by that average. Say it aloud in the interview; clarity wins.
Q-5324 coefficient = 1.0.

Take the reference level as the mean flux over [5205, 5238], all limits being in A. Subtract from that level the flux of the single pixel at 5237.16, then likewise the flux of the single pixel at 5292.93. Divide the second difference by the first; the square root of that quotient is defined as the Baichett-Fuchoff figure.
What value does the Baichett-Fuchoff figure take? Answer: 1.2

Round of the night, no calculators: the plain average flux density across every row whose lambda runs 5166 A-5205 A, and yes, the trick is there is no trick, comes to 13.5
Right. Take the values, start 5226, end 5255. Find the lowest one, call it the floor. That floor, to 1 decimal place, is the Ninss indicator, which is 13.3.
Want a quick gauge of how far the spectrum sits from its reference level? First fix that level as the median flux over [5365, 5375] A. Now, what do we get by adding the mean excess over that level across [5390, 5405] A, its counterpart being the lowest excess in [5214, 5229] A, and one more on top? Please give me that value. -3.8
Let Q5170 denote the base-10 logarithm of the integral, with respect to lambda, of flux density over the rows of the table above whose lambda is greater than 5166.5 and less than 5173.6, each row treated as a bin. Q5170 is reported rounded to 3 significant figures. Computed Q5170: 1.95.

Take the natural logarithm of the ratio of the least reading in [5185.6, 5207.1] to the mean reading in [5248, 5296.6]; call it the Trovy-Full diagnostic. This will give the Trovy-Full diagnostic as -0.17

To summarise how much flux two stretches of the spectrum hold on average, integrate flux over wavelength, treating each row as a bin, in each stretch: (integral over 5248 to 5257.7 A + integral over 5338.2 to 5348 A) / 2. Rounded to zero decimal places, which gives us 164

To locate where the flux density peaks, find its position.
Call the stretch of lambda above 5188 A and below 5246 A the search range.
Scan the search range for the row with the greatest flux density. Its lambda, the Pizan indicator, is 5241.98 A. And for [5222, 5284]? 5241.98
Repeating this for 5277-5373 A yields 5312.46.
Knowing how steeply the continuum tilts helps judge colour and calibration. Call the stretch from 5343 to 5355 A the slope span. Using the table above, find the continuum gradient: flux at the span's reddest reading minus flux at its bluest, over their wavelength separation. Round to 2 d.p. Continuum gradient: 0.11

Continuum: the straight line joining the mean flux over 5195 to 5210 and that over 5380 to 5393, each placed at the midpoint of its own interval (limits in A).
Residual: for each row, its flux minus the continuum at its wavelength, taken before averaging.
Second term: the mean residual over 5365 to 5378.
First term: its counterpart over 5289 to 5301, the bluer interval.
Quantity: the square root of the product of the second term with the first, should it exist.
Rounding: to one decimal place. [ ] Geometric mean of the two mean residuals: 1.0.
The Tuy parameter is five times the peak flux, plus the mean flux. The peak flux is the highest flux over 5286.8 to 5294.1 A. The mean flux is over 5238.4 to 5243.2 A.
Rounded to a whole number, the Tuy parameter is 106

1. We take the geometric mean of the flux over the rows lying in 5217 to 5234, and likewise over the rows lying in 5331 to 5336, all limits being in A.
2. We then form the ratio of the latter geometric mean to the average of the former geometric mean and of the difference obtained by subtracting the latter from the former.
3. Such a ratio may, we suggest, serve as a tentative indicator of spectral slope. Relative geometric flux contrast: 2.7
